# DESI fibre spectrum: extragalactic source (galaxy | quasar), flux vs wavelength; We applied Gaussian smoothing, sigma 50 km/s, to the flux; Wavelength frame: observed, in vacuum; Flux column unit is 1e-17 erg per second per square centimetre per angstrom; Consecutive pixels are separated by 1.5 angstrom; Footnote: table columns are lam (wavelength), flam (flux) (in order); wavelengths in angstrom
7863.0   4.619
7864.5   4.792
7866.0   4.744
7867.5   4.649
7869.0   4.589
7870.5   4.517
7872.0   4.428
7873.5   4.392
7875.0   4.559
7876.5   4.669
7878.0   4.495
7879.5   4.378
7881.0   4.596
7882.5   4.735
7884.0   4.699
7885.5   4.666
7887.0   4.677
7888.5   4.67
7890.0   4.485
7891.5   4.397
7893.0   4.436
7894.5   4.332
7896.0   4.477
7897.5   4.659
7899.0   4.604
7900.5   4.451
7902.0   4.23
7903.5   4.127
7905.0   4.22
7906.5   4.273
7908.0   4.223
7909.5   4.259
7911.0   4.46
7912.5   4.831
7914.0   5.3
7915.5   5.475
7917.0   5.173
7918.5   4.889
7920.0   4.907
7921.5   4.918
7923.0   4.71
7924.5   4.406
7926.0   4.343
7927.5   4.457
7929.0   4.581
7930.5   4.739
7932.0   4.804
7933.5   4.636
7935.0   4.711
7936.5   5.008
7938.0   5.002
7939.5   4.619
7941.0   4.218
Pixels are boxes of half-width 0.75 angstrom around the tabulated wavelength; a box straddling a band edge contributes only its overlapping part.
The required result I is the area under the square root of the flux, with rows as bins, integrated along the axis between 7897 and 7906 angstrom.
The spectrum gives 18.8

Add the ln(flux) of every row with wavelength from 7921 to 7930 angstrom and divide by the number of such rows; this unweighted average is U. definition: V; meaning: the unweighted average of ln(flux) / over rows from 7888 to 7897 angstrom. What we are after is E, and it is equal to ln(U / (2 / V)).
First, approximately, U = 1.52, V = 1.50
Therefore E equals 0.13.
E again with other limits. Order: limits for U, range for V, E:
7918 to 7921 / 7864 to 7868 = 0.21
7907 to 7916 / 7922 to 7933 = 0.17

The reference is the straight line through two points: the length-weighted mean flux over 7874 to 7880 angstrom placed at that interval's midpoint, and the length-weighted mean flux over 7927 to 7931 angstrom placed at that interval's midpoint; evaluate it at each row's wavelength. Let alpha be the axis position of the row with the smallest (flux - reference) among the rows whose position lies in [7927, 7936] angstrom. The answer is 7927.5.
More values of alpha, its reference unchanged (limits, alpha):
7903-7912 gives 7903.5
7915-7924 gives 7923.0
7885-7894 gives 7891.5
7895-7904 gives 7903.5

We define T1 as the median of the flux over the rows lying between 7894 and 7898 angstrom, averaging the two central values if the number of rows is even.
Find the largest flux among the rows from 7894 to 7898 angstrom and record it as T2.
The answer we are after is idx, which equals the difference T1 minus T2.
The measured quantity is -0.18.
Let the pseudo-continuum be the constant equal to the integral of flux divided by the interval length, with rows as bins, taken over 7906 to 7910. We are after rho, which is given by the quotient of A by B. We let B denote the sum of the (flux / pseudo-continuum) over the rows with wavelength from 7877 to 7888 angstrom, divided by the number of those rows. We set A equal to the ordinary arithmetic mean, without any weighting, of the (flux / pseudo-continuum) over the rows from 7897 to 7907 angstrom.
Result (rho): 0.95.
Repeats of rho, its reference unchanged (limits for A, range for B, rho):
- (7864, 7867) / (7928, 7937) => 1.00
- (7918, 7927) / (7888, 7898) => 1.04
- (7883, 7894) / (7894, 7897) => 1.04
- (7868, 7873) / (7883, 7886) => 0.96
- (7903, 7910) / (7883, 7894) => 0.92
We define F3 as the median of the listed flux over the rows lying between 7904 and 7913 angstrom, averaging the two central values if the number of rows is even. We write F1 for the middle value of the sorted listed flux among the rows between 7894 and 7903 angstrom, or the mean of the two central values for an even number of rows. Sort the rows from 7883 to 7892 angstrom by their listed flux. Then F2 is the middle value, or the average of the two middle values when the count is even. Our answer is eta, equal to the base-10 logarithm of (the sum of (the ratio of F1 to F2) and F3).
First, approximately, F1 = 4.46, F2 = 4.67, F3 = 4.27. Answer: 0.718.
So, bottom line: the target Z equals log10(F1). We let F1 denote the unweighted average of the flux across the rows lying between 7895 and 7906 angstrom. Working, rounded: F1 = 4.40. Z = 0.643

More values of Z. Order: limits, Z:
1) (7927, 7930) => 0.655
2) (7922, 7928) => 0.651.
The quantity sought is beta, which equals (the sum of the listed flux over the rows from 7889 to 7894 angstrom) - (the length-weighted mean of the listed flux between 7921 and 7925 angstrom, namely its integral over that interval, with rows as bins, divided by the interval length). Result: 8.6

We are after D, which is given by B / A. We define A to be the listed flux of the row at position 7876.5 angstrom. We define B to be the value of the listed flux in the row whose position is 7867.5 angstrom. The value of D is 1.00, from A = 4.669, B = 4.649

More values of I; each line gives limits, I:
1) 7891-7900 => 19.1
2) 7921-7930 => 19.2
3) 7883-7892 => 19.3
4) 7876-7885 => 19.3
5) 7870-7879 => 19.1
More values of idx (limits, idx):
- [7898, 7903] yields -0.15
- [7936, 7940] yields -0.01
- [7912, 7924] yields -0.56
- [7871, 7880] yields -0.21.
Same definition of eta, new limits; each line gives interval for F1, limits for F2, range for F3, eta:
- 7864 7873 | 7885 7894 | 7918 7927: 0.764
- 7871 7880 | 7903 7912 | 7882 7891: 0.758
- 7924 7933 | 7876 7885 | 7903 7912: 0.717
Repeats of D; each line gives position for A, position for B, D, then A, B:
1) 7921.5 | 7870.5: 0.92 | 4.918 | 4.517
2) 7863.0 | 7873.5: 0.95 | 4.619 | 4.392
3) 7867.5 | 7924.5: 0.95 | 4.649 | 4.406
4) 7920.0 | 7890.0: 0.91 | 4.907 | 4.485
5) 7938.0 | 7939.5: 0.92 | 5.002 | 4.619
